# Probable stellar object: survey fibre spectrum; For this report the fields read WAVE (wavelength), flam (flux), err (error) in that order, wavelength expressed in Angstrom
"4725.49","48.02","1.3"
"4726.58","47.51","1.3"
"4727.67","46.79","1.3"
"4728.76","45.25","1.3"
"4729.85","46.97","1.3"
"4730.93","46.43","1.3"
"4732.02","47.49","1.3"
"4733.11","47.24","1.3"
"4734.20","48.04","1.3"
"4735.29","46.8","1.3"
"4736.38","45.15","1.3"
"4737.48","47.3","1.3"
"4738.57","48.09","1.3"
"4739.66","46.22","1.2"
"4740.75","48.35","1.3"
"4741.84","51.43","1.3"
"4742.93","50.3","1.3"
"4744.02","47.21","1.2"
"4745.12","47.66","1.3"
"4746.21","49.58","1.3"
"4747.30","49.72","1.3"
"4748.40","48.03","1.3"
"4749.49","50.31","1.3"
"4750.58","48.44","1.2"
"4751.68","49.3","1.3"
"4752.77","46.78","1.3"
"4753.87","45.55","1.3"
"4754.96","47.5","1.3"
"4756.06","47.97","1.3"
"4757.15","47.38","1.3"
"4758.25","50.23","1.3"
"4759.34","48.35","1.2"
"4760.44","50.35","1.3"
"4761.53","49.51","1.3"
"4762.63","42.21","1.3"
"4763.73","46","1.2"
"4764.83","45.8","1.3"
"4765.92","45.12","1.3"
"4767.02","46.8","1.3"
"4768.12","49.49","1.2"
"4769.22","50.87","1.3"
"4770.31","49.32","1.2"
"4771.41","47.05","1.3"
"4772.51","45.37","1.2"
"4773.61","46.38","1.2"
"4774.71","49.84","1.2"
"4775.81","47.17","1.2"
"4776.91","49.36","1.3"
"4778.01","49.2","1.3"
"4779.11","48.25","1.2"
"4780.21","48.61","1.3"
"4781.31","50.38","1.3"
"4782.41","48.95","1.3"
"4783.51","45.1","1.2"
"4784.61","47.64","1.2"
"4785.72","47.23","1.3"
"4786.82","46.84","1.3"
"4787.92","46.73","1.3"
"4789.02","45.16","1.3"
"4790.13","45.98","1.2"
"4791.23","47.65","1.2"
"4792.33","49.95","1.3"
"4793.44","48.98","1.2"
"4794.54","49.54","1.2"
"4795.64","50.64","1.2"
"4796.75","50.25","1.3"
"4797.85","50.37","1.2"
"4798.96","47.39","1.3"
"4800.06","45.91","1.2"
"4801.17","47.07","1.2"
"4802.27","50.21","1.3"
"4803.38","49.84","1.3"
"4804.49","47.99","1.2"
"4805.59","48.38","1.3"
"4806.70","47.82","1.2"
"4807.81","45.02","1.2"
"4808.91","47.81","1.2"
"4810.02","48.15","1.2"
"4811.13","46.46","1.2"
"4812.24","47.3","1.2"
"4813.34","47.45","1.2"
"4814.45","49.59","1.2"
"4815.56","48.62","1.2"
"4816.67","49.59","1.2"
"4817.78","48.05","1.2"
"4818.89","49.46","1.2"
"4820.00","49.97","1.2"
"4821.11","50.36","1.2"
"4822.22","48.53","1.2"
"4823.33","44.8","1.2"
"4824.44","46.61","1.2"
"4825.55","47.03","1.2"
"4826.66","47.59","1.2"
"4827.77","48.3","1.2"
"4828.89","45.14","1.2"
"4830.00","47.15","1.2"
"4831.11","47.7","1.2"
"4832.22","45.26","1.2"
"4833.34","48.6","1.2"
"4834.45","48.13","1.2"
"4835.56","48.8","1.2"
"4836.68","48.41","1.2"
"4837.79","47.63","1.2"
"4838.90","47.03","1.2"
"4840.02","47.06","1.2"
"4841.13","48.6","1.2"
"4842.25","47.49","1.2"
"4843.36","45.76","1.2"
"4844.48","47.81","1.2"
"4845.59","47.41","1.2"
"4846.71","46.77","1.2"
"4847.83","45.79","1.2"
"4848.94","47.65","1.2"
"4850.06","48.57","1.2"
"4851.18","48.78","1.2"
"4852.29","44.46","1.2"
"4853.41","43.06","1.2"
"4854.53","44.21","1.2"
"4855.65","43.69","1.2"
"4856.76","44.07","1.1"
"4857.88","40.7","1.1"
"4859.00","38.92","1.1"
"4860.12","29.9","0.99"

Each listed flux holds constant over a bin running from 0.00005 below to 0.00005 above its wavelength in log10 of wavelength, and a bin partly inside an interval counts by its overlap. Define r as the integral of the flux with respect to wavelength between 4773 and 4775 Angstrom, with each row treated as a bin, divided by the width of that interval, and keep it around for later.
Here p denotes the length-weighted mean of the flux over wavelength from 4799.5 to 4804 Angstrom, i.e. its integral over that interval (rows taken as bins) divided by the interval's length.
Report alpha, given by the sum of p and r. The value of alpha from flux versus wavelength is 96.0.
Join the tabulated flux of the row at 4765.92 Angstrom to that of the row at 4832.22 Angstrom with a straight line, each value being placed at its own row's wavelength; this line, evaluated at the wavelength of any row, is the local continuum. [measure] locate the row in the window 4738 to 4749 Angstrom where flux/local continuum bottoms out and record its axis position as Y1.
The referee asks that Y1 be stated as 4739.66 Angstrom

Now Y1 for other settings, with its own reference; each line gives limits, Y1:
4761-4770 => 4762.63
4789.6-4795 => 4790.13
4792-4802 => 4800.06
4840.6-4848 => 4843.36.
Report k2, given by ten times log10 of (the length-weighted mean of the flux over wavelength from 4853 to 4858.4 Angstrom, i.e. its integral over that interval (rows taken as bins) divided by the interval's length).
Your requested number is 16.4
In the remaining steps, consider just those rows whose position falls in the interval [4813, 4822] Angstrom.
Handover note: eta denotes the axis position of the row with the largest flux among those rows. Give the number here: 4821.11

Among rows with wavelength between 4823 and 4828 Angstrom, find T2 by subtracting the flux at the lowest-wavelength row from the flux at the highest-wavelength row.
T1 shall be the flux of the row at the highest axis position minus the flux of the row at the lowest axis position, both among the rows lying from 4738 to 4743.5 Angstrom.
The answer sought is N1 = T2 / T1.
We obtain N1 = 1.6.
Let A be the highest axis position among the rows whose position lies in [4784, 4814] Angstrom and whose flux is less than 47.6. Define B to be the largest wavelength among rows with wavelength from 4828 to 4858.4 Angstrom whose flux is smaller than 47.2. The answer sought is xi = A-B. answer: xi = -44.5 Angstrom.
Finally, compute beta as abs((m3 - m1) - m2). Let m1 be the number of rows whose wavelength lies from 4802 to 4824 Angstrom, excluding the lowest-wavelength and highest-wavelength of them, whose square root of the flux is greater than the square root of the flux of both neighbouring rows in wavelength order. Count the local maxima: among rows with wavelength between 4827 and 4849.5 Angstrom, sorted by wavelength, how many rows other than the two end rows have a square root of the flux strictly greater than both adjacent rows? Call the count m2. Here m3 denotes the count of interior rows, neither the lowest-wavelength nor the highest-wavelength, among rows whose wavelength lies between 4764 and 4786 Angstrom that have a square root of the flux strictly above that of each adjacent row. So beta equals 5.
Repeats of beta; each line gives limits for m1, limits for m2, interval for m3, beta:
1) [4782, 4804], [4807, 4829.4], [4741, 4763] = 4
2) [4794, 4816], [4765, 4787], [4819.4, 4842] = 6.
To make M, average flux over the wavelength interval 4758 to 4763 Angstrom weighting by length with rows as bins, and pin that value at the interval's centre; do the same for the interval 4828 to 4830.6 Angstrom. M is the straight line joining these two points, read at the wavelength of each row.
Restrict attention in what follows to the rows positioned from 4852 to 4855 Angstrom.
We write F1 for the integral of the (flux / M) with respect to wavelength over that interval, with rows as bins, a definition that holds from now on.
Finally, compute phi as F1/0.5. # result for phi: 5.7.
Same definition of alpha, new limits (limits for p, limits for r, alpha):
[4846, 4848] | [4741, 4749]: 95.4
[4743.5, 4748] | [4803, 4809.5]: 96.2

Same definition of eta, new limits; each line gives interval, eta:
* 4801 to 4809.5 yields 4802.27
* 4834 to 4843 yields 4835.56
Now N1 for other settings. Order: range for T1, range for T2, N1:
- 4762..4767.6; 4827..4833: -0.7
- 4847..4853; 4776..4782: -0.8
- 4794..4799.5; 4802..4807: 1.1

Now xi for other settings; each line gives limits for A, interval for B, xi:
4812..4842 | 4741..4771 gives 73.0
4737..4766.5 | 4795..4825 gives -58.5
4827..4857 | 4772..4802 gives 55.6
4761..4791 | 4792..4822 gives -21.0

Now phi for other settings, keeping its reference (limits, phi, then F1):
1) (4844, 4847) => 6.2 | 3.10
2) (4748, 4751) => 6.1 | 3.03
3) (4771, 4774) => 5.8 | 2.89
